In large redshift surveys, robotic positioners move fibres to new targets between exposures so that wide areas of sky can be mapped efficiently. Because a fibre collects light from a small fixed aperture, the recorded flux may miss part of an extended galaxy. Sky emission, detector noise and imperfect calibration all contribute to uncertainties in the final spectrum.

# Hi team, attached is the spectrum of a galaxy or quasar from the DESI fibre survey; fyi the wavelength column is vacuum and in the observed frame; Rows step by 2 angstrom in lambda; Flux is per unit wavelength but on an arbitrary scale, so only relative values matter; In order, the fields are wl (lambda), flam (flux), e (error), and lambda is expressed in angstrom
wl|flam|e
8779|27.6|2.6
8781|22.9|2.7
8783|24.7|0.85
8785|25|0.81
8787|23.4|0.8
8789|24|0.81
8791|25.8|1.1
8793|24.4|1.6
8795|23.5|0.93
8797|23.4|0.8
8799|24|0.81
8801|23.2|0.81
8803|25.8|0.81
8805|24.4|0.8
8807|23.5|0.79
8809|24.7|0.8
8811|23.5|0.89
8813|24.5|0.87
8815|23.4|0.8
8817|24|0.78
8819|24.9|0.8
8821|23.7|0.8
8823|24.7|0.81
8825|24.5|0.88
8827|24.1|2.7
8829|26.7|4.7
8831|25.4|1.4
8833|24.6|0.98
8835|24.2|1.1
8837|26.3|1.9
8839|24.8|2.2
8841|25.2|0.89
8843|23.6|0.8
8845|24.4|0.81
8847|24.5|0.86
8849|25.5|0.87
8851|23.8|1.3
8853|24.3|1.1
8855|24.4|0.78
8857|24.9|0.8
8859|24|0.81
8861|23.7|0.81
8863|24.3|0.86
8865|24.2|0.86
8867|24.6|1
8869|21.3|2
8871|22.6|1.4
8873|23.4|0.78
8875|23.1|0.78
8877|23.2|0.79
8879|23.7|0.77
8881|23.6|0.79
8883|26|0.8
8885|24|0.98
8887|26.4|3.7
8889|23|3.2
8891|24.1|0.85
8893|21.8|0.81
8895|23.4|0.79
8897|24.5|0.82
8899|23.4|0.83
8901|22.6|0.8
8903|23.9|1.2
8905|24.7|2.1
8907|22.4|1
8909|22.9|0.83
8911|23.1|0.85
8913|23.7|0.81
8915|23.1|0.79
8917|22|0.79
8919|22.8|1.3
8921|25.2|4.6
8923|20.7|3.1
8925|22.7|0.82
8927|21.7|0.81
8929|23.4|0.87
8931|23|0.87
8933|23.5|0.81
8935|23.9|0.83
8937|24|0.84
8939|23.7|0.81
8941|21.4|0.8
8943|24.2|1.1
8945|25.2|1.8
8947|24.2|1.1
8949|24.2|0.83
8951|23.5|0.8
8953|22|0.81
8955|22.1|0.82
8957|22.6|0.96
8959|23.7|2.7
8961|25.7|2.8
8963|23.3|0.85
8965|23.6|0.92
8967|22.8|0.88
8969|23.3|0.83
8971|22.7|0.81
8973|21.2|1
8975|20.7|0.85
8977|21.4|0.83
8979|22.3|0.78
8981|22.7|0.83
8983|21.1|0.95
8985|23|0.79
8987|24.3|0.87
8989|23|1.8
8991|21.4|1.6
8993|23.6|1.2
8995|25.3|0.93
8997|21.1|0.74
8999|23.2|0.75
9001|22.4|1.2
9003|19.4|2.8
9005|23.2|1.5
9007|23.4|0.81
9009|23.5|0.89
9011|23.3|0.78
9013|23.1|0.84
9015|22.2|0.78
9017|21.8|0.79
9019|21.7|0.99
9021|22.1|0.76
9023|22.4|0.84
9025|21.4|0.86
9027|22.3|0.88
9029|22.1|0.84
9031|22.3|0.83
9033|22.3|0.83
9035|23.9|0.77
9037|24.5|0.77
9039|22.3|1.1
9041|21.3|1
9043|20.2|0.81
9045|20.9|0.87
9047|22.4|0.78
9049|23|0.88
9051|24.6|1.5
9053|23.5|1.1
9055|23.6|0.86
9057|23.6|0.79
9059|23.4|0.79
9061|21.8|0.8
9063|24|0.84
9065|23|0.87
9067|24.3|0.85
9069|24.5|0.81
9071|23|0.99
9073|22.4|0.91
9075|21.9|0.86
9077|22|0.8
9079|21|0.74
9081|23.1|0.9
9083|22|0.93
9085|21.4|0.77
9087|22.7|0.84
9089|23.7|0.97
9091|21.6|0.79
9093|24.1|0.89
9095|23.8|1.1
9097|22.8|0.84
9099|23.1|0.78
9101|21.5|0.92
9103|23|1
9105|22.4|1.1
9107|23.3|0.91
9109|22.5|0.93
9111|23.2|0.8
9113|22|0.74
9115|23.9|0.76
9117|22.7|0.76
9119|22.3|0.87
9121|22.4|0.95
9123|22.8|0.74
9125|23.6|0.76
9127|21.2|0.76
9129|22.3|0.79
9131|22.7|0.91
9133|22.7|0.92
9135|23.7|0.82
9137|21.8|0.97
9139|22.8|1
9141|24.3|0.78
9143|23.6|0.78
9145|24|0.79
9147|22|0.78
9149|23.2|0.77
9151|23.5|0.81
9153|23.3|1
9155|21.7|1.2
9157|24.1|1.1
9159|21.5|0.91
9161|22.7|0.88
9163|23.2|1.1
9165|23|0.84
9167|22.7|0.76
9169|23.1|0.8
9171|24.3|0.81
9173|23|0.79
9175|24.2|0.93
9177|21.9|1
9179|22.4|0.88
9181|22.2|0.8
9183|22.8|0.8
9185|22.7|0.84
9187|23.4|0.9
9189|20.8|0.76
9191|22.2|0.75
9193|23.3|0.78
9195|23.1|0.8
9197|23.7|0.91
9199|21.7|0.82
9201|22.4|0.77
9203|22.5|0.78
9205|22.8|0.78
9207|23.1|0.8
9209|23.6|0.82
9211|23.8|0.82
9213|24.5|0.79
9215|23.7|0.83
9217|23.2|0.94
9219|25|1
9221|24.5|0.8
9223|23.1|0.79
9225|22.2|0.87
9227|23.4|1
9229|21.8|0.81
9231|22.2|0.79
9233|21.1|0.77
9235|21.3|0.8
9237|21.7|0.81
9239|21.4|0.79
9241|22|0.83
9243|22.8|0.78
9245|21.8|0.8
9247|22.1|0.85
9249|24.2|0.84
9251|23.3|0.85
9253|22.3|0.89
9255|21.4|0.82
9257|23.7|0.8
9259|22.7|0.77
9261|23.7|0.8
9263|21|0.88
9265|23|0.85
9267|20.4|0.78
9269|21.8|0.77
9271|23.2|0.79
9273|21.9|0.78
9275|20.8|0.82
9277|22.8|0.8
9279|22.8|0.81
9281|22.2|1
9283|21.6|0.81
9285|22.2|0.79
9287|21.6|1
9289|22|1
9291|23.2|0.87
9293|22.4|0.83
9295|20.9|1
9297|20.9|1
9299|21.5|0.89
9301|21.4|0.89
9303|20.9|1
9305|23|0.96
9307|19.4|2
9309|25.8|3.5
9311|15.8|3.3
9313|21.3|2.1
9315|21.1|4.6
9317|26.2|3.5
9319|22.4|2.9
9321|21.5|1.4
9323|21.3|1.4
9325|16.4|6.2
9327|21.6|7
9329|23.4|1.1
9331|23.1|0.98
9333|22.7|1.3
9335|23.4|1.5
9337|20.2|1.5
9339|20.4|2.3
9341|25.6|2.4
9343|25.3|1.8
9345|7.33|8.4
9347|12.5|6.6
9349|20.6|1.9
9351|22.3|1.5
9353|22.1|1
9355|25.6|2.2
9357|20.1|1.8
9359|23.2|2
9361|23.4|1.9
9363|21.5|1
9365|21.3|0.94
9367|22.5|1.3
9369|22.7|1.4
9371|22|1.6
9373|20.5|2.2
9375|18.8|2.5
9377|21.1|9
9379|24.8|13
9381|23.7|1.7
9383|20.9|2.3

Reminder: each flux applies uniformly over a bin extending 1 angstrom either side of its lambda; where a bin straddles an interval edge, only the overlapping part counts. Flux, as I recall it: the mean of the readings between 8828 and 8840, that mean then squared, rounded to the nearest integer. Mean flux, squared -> 642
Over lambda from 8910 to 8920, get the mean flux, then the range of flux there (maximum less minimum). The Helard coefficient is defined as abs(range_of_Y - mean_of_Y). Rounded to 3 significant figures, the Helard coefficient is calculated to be 21.2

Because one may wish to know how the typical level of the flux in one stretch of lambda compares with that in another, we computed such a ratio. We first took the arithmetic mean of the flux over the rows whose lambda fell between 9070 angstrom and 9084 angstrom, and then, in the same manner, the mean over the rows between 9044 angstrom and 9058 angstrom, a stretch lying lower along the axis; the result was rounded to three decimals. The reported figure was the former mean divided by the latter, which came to 0.962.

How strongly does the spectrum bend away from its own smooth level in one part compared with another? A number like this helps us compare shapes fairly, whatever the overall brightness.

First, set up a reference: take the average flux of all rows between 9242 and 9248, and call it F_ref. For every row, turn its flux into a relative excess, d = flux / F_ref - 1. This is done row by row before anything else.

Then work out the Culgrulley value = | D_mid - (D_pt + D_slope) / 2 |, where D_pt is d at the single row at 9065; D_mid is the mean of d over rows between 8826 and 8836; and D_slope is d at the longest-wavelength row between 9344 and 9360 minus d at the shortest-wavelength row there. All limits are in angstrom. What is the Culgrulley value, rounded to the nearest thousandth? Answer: 0.250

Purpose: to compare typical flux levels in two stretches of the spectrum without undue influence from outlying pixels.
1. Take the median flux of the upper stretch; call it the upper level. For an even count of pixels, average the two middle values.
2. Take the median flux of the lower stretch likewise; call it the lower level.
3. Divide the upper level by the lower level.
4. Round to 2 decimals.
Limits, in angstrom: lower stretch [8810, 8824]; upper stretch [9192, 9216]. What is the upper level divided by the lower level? 0.97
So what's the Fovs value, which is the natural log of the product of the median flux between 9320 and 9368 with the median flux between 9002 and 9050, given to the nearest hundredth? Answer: 6.19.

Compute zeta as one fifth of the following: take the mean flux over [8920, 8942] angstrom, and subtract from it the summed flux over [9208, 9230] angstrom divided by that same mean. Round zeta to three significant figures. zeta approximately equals 2.35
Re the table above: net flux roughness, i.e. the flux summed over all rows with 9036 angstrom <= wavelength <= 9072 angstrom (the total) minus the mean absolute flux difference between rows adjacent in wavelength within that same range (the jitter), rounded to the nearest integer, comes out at 413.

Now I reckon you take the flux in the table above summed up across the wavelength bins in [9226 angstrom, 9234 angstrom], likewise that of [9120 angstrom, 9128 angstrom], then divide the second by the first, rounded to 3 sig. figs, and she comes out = 1.02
